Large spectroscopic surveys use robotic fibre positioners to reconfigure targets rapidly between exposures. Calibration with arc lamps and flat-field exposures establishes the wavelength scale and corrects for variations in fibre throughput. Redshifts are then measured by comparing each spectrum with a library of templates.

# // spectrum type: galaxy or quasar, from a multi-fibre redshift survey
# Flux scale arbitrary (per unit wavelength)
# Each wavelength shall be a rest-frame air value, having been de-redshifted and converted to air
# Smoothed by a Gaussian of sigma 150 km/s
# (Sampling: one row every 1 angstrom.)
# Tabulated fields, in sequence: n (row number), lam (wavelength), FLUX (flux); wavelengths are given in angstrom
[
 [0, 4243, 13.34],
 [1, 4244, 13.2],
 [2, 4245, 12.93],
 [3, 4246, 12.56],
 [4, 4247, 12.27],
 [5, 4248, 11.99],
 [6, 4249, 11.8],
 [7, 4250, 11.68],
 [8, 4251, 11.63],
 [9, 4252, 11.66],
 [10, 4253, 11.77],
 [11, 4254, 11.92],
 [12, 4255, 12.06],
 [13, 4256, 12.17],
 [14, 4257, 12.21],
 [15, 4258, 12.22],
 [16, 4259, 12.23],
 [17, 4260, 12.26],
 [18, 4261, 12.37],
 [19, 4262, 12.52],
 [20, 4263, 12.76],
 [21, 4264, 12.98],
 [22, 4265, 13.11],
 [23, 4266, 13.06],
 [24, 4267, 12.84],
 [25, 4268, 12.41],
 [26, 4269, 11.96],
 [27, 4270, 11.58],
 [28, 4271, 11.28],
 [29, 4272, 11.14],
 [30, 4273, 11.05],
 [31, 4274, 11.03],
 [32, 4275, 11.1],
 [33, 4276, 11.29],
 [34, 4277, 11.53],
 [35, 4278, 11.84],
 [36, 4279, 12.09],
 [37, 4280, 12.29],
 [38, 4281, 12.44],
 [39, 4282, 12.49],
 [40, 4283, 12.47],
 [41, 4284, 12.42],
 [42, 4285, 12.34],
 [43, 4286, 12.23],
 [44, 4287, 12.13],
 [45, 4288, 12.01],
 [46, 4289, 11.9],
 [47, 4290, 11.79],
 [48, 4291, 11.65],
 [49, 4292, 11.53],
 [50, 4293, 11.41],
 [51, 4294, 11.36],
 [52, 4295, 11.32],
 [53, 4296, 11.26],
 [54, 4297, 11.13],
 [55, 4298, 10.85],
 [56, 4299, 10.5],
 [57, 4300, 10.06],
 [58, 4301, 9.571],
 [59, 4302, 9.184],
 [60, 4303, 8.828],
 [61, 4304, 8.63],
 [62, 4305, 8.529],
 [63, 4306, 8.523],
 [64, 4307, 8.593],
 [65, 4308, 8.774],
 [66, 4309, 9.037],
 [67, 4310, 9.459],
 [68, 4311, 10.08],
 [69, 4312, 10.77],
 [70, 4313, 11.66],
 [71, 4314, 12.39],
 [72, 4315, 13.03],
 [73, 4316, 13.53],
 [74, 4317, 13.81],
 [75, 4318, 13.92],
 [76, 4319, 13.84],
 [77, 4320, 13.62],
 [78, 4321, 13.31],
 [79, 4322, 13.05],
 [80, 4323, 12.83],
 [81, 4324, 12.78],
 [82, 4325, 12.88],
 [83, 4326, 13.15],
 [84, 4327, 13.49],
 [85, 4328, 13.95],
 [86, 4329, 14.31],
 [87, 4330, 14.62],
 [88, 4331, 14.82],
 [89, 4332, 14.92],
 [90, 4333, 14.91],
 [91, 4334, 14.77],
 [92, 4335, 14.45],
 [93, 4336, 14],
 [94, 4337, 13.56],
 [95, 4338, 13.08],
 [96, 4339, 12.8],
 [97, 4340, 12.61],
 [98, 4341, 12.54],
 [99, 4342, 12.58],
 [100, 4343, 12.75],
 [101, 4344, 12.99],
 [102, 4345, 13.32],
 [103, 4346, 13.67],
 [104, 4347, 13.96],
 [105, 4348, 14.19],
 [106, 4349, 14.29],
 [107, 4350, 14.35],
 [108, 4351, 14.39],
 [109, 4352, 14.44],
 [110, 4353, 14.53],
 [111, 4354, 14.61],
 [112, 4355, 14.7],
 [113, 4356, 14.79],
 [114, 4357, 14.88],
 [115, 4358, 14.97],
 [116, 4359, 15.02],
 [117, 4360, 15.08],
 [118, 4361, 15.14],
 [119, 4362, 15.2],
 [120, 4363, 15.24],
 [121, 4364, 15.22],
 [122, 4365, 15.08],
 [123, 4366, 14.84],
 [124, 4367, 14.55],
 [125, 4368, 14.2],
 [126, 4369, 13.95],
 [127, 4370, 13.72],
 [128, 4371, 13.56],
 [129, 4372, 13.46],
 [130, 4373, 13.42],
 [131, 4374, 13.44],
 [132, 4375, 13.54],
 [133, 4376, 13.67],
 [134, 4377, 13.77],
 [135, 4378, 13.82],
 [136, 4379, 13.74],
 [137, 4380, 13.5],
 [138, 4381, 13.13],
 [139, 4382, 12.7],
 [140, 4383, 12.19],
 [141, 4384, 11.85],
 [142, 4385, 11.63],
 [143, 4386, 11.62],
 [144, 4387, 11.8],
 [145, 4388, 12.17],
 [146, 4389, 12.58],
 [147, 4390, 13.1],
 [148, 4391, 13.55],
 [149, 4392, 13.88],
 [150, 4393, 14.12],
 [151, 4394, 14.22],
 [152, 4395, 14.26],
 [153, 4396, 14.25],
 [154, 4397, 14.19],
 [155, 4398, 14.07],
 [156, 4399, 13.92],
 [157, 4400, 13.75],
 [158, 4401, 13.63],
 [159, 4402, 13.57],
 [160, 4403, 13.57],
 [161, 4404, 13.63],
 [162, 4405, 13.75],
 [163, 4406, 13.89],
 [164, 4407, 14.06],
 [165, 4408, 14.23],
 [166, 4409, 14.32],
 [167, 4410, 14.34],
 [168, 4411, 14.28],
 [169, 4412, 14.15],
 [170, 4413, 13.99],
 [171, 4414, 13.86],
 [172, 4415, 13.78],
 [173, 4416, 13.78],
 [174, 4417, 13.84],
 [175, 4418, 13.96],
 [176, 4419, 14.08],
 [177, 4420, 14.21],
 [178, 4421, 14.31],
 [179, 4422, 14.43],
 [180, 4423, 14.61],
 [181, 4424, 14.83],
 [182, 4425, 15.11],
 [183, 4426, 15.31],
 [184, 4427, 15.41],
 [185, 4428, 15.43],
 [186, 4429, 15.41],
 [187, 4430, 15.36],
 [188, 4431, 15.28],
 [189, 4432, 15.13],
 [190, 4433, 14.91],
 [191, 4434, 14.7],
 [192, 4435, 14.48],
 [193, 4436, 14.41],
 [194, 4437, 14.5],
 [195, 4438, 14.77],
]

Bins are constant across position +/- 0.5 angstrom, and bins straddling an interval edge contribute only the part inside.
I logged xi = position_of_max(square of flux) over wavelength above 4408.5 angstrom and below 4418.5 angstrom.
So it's 4410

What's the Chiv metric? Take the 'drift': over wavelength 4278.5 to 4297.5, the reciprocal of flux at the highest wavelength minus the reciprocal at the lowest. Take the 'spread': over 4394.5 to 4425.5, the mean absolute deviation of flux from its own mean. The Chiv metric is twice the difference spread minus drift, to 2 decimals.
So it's 0.54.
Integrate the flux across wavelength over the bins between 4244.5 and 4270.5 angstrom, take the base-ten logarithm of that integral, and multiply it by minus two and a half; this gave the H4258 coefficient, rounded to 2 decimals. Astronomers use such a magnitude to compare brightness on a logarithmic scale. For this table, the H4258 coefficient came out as -6.26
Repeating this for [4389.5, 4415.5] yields -6.40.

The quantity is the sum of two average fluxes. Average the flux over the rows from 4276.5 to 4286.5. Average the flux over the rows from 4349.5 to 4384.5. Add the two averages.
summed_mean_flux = 26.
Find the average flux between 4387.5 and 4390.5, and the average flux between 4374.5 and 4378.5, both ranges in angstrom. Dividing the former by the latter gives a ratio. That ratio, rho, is 0.92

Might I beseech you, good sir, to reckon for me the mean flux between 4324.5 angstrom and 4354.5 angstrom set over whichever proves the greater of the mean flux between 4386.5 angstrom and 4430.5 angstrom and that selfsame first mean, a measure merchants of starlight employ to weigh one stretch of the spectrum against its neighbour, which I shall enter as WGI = 0.98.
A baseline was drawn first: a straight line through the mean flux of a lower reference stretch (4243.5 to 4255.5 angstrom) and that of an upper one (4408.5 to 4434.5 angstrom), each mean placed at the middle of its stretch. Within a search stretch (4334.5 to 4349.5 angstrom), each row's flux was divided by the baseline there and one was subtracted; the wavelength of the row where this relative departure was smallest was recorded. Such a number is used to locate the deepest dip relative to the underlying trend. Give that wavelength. 4341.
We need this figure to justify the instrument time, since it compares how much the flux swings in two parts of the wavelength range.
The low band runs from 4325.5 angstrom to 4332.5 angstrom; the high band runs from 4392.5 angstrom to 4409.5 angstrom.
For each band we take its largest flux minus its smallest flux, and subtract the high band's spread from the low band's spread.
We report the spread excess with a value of 1.0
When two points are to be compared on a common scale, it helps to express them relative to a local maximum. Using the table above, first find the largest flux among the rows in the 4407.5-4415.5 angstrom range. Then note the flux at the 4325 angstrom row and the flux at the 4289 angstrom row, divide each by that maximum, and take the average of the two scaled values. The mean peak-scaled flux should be 0.86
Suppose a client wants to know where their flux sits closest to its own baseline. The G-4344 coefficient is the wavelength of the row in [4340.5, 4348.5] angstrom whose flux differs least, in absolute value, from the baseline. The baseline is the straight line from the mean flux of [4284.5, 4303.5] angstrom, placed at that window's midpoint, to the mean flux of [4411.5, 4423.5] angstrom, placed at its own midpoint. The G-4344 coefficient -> 4341 angstrom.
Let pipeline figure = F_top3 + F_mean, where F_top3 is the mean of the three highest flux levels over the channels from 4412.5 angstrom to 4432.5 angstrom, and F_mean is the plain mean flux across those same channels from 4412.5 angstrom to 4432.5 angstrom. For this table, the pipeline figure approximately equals 30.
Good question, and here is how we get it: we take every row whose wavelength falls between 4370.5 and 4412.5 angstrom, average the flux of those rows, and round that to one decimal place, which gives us 13.5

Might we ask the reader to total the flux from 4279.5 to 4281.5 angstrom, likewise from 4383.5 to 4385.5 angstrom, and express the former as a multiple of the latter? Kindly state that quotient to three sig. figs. 1.05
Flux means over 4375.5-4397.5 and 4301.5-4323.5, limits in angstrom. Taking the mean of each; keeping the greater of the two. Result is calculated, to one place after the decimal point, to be 13.2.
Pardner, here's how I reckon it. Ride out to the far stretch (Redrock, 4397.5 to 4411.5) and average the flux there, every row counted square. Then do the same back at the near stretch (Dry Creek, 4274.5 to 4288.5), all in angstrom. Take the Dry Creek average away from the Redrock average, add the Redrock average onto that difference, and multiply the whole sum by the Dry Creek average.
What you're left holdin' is 190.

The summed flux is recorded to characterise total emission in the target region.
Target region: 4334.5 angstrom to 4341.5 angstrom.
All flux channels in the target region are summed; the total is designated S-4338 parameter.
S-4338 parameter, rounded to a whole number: 93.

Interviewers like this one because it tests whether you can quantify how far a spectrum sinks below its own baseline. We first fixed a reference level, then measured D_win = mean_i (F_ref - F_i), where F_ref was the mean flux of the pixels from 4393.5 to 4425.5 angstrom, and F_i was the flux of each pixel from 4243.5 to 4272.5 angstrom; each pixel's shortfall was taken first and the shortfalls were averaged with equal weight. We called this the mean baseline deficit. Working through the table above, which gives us 1.9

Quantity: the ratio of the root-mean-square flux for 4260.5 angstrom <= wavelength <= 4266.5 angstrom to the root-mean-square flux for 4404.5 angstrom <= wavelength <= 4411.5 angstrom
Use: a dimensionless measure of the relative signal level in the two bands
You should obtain 0.91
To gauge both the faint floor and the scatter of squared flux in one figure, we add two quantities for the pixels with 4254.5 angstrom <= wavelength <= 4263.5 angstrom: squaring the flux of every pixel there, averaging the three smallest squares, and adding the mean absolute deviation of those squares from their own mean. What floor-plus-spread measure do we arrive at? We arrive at 151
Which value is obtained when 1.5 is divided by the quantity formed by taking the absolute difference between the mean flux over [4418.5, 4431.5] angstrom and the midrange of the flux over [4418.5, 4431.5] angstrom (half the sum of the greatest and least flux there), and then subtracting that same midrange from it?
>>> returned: -0.103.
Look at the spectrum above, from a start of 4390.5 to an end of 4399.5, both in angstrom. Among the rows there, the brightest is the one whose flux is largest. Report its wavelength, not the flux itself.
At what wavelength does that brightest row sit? 4395 angstrom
